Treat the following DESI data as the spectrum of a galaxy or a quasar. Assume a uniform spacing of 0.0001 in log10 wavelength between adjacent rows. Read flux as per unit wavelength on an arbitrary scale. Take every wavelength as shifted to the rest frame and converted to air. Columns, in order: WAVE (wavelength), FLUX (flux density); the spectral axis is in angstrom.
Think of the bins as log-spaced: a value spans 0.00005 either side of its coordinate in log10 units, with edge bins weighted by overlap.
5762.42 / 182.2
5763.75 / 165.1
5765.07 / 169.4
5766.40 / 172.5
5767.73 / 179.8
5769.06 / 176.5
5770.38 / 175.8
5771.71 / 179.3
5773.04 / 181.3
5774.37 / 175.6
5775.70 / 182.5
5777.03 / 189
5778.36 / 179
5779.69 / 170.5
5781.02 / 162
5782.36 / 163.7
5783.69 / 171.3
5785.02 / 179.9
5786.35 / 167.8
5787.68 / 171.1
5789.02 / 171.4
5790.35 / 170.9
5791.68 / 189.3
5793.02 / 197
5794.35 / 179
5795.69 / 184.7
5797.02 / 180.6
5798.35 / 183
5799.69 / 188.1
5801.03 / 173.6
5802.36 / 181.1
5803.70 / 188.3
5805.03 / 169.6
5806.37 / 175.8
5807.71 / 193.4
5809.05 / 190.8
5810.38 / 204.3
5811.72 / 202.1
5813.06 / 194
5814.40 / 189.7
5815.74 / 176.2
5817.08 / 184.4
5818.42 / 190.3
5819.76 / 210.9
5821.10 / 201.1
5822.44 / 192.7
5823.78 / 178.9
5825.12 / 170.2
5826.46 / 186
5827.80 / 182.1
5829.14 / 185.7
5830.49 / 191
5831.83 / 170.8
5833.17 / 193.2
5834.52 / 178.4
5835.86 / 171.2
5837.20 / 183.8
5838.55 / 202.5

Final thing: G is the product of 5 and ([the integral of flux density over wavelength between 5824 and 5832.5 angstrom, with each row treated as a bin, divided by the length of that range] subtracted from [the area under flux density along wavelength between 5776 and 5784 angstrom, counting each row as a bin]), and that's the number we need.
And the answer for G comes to 6015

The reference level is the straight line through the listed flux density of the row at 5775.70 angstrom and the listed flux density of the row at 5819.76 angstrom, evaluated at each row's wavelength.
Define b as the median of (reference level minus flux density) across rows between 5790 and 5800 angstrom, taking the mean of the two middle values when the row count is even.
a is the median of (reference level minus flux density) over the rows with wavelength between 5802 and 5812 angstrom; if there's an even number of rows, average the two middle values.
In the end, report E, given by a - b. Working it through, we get 0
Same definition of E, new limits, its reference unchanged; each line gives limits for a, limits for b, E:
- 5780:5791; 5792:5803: 6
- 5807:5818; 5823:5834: -20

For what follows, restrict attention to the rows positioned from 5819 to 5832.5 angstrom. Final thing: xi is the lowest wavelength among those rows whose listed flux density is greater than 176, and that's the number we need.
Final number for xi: 5819.76 angstrom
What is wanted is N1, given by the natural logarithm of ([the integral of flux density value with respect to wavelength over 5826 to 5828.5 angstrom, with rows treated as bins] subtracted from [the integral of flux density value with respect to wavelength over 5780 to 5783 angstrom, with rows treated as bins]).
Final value 3.4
